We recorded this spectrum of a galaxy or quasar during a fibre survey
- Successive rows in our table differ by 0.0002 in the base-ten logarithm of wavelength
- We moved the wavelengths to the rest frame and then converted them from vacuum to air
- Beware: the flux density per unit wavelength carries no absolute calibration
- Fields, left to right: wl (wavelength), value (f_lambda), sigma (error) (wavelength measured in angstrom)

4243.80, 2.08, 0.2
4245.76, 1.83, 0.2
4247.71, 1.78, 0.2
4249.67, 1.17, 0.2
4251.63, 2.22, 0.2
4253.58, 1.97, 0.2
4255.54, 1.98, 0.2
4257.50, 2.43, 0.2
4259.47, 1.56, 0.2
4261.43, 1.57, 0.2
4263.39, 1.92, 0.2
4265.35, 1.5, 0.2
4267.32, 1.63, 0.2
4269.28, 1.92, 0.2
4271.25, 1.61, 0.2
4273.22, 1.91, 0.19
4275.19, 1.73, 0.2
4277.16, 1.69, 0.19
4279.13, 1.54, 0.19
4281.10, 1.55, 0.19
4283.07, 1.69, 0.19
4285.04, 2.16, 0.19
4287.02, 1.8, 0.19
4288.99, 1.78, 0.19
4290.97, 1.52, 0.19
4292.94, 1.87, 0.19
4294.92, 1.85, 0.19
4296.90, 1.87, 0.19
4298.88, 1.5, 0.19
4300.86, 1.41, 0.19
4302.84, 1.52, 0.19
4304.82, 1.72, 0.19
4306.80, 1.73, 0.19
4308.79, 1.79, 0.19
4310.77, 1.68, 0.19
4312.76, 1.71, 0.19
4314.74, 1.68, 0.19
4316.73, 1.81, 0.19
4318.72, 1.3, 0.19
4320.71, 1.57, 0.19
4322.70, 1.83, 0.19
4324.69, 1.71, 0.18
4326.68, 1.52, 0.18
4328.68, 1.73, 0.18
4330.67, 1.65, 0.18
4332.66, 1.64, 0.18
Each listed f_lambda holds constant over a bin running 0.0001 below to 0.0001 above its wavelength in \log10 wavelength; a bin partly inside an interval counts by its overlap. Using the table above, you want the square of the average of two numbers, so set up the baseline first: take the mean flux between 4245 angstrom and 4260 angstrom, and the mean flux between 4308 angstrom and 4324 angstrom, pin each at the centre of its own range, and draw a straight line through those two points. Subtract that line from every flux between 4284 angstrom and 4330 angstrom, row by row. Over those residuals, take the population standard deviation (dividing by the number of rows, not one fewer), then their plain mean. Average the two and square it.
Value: 0.007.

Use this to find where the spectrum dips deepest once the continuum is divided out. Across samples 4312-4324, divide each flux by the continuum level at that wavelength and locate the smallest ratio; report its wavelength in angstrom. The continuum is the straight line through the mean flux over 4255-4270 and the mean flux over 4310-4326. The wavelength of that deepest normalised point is 4318.72 angstrom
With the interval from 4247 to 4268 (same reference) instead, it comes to 4249.67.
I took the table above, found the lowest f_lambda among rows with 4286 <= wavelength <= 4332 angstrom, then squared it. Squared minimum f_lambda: 1.7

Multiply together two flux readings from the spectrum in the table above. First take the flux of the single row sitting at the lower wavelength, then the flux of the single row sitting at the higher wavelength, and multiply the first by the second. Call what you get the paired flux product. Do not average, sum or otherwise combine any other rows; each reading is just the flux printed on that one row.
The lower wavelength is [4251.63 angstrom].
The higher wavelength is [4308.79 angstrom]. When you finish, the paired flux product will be 4.0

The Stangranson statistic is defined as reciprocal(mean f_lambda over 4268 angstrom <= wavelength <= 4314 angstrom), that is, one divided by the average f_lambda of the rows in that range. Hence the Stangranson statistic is 0.582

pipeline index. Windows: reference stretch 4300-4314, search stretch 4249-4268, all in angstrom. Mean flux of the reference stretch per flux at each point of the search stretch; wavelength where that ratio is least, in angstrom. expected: 4257.50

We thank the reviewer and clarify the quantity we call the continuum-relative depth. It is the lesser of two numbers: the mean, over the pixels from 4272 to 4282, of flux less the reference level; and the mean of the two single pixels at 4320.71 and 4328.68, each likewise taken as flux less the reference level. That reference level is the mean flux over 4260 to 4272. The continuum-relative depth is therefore -0.04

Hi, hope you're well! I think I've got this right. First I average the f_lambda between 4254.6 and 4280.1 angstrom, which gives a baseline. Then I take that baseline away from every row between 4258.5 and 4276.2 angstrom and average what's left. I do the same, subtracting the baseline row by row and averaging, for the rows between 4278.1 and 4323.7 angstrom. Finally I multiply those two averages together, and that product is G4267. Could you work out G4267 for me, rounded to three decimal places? 0.005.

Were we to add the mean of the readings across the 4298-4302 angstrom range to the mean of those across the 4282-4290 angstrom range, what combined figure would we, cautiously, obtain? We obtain 3.31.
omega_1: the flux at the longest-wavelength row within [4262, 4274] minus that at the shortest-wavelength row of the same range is -0.01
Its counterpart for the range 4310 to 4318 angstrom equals 0.13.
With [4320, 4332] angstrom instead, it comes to 0.08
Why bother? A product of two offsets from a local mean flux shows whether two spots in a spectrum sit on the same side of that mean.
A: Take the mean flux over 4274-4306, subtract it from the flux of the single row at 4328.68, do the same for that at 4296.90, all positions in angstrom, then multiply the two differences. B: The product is 0.005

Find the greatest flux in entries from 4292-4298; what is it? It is 1.87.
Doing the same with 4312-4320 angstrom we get 1.81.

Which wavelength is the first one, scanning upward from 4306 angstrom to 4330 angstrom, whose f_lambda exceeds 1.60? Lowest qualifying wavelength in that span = 4306.80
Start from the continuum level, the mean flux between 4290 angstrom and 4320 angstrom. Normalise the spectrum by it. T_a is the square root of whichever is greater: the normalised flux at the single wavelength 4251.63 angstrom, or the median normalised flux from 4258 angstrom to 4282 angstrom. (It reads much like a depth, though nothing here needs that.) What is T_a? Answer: 1.16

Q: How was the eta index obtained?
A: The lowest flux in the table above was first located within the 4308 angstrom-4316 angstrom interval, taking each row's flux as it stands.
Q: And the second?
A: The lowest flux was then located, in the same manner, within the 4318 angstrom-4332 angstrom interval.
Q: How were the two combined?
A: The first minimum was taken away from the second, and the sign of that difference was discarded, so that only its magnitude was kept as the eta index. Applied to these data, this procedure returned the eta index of 0.38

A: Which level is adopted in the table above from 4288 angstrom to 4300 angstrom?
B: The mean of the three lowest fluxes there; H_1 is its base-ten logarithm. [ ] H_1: 0.204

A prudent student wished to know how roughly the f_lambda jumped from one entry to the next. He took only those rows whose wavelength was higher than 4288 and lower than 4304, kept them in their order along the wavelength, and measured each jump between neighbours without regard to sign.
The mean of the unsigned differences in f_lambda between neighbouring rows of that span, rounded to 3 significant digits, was 0.174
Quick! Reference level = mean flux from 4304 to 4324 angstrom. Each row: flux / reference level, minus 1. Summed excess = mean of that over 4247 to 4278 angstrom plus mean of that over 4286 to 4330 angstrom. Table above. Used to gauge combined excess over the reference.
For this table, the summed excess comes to 0.06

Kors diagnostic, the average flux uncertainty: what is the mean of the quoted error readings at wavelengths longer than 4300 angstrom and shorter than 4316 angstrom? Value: 0.190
